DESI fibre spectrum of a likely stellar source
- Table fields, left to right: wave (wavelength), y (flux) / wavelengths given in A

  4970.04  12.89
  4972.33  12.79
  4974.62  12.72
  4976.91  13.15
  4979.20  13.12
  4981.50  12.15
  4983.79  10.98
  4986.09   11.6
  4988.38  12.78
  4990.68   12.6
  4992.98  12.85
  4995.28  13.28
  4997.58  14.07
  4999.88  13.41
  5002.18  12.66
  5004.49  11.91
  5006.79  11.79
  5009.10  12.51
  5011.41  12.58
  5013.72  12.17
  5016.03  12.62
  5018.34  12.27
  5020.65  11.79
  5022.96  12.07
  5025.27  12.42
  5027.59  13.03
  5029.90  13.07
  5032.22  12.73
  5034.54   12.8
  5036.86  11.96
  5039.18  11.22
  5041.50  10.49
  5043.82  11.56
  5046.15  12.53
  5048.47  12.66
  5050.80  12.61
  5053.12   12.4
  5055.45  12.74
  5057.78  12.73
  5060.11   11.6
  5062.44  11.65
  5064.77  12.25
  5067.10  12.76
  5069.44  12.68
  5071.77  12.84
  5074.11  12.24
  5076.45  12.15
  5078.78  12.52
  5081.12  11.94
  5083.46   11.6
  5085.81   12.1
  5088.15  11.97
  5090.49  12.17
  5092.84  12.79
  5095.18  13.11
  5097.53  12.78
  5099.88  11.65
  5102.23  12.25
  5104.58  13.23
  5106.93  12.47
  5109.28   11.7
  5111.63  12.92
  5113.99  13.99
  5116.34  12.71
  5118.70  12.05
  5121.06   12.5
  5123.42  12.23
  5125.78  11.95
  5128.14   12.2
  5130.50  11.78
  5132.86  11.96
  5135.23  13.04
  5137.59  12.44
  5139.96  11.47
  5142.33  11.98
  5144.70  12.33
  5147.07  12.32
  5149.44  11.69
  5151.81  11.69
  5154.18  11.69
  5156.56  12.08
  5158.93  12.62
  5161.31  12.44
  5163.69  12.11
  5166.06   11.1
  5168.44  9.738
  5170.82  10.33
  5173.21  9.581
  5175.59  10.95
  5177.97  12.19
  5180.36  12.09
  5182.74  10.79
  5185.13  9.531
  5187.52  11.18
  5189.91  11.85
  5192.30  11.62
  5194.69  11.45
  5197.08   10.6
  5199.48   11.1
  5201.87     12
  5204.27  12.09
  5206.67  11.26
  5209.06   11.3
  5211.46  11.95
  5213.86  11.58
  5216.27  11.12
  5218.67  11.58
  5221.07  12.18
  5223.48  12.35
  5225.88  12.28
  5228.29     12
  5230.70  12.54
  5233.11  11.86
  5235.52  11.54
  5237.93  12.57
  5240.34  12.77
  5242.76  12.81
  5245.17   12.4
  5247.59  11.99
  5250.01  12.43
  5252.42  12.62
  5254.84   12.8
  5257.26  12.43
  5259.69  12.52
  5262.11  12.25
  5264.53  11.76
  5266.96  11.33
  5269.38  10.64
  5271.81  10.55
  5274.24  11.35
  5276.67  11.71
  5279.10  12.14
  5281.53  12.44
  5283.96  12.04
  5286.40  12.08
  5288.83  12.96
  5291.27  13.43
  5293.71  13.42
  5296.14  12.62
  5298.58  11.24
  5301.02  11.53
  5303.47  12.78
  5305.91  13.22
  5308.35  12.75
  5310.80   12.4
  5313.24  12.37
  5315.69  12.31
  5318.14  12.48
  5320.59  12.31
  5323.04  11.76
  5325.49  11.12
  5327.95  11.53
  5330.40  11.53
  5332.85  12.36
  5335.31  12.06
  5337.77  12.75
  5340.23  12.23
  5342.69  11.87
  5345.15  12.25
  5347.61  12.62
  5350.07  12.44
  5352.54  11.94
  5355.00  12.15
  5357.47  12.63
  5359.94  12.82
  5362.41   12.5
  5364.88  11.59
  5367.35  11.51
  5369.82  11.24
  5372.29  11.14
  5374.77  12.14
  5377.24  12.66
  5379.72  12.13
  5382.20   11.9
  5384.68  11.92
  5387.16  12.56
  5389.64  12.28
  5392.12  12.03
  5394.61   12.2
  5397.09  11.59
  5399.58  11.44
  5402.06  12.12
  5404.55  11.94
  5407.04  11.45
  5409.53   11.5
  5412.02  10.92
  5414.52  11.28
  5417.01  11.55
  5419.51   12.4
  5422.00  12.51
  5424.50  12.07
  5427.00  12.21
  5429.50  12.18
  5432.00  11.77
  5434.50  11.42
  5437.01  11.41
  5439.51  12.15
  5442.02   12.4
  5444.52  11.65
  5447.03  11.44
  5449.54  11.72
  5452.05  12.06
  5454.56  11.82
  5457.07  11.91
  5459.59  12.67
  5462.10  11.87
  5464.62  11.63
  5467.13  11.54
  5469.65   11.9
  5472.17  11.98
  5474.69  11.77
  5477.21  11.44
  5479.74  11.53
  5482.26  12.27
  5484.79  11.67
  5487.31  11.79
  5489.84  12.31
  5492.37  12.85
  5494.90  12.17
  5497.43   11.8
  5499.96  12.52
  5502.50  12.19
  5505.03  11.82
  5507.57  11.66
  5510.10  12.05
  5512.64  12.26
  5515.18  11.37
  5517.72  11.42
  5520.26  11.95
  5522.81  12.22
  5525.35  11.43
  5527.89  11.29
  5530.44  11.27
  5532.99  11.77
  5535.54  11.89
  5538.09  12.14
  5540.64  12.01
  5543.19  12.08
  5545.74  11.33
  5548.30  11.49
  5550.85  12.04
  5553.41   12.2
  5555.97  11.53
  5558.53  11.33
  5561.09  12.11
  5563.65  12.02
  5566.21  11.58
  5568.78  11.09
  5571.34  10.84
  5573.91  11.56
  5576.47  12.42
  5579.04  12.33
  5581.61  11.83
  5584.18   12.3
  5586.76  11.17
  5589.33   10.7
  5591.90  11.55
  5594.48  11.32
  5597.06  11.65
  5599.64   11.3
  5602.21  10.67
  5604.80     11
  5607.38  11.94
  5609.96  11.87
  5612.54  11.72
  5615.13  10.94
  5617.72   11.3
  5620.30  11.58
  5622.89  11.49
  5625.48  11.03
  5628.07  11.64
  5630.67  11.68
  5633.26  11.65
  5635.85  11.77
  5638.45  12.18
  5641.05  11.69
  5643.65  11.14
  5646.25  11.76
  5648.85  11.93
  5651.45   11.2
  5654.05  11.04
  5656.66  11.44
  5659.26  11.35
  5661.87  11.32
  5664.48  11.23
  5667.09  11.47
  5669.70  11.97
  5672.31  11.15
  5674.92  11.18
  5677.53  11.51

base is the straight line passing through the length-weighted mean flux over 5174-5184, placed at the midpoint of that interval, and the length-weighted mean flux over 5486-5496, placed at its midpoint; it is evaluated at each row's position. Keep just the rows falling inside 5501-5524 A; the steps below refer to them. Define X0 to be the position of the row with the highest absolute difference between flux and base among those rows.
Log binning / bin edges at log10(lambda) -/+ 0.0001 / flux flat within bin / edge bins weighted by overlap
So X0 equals 5515.18 A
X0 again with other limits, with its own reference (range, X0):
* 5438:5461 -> 5447.03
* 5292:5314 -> 5293.71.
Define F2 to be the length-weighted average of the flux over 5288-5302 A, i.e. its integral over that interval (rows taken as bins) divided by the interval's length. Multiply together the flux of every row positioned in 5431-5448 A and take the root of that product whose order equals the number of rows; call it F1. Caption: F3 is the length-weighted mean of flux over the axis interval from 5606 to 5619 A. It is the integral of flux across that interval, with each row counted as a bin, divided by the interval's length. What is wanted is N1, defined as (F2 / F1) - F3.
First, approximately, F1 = 11.7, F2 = 12.5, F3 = 11.6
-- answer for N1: -10.5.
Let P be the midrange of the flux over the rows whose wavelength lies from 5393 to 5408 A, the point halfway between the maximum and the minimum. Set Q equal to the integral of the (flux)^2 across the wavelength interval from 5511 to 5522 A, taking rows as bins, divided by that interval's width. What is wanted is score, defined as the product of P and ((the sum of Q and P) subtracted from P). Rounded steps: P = 11.8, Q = 139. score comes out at -1641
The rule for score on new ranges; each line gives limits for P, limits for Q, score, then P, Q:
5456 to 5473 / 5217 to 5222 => -1687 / 12.1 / 139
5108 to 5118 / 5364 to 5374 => -1670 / 12.8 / 130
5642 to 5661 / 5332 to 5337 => -1721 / 11.5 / 150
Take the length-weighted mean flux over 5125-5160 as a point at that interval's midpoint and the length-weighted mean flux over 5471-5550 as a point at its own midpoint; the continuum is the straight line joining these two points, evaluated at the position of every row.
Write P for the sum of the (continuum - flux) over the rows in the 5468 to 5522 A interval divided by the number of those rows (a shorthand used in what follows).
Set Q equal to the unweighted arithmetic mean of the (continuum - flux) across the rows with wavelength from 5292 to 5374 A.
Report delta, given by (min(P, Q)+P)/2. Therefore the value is -0.13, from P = -0.067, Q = -0.20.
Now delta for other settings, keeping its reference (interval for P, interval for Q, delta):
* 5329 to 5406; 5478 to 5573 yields -0.13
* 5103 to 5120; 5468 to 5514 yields -0.62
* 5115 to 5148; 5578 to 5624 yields -0.12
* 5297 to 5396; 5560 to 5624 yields -0.17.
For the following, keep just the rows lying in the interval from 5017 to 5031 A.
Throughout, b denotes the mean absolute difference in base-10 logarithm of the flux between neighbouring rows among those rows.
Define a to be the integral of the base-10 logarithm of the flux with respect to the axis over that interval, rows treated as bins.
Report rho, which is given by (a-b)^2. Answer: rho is 235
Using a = 15.3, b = 0.0124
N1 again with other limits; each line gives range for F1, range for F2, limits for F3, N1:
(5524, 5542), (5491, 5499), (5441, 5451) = -10.7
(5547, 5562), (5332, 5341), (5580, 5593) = -10.5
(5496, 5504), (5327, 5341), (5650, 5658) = -10.3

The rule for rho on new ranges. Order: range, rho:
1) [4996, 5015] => 437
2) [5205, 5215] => 113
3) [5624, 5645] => 499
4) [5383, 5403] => 466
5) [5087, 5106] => 433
